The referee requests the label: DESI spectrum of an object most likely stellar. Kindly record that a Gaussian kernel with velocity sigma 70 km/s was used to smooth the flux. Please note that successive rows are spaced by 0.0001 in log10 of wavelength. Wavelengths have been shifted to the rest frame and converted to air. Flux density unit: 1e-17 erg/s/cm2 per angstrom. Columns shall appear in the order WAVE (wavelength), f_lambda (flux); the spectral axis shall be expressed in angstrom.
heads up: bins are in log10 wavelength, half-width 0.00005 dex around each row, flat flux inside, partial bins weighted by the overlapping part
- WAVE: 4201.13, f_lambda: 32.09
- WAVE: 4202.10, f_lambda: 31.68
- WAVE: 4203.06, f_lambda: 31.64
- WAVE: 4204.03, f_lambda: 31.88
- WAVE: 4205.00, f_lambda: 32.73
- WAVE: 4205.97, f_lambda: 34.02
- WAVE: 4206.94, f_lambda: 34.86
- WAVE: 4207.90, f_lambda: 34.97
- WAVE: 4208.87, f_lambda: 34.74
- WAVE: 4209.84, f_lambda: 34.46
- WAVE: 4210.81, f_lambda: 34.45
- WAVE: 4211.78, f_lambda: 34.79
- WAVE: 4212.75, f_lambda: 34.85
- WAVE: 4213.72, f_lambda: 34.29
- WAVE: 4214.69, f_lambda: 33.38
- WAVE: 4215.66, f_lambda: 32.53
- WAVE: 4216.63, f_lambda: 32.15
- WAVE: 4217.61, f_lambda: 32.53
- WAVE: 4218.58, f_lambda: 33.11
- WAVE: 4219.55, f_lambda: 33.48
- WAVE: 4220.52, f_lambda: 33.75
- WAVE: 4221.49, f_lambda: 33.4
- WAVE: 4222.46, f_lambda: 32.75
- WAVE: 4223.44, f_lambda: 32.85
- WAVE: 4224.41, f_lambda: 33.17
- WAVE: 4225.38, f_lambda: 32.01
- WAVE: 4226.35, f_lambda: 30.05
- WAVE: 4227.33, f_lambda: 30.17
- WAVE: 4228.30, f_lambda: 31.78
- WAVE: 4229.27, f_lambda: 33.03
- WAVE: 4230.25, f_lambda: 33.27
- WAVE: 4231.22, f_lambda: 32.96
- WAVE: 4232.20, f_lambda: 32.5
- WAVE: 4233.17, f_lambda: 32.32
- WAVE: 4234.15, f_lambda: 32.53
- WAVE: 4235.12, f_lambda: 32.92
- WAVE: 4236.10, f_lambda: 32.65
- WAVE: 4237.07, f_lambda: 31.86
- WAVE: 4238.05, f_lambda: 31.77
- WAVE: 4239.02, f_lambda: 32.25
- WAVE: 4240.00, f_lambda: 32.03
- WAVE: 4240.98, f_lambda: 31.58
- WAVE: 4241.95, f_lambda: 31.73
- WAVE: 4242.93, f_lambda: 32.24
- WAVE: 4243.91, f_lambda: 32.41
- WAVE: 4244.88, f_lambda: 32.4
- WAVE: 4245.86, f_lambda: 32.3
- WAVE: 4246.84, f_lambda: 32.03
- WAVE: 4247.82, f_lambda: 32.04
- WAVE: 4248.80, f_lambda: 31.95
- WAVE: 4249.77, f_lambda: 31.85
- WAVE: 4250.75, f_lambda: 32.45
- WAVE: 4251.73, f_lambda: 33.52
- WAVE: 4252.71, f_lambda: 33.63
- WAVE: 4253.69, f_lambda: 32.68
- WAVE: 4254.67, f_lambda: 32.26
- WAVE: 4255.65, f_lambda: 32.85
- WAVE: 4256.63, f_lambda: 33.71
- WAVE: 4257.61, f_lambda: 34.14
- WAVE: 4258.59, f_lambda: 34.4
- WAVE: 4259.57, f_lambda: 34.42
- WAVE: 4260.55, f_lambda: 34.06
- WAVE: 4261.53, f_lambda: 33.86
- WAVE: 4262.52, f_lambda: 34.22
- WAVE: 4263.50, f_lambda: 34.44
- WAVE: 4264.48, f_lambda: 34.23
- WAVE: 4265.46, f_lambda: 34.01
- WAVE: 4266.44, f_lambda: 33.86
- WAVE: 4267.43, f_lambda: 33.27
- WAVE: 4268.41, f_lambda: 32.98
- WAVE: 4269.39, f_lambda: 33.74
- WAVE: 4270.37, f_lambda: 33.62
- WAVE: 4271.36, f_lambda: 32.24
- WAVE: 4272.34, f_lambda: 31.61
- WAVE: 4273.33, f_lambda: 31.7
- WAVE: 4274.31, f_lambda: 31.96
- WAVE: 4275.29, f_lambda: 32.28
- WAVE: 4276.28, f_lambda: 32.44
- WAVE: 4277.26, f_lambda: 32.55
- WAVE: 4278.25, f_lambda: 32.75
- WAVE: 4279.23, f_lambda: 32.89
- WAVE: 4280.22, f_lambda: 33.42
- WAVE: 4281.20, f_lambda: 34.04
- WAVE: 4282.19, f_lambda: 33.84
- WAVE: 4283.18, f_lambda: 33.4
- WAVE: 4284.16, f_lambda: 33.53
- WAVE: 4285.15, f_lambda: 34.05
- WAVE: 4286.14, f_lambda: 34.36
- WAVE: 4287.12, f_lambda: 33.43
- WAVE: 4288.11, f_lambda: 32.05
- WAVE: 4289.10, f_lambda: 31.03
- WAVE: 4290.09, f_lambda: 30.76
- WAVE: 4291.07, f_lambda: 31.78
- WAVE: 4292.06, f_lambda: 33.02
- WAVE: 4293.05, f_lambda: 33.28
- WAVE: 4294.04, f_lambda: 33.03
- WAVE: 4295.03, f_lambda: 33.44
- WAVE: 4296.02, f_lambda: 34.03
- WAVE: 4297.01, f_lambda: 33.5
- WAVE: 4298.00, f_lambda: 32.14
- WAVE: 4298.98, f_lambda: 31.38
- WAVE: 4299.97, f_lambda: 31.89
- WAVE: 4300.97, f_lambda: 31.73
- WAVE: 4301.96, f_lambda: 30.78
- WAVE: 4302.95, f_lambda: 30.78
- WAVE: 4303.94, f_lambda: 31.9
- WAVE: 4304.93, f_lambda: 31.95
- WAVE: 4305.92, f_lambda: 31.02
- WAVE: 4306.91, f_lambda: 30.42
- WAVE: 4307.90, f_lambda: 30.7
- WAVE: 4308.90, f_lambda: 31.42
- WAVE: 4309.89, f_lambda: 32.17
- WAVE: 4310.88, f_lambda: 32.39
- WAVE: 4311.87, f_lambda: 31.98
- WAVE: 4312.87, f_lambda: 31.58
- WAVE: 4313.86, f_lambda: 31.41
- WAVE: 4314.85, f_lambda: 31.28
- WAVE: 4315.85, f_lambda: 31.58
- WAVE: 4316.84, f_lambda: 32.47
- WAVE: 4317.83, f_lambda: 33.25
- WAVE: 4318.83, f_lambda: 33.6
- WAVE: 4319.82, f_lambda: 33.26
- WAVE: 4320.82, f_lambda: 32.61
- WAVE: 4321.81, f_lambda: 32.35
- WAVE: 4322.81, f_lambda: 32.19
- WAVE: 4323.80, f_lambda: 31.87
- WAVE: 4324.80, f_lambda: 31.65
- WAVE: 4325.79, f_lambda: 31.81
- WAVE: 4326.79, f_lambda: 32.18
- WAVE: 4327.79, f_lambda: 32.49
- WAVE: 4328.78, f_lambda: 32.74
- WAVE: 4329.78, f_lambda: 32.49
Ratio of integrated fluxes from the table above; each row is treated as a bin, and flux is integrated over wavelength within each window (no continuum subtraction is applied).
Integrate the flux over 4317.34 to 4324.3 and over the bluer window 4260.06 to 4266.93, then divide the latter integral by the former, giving 1.0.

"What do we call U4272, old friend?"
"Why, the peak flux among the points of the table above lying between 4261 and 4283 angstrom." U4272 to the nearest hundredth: 34.44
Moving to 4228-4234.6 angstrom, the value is 33.27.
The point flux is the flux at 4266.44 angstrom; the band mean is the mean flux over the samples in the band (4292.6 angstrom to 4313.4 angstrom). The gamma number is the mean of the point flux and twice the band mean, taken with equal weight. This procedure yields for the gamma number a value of 48.9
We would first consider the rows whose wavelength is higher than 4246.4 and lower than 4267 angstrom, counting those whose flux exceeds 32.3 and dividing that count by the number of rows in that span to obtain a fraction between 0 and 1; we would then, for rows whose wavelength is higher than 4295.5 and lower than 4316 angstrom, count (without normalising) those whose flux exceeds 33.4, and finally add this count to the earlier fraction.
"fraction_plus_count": 2.8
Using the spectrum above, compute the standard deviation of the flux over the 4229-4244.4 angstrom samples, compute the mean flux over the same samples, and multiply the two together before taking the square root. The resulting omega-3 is 4.0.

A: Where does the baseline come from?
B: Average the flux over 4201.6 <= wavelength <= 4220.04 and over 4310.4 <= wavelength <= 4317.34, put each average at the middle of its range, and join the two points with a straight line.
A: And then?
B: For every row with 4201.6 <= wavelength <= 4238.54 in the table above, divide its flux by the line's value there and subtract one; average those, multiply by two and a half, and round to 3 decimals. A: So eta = -0.030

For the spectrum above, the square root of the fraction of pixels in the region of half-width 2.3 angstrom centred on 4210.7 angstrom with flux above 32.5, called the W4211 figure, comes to 1.00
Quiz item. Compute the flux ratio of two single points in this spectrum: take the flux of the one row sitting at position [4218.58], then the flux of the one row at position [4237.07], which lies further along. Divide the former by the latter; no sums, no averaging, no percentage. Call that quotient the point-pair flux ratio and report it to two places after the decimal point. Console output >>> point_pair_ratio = 1.04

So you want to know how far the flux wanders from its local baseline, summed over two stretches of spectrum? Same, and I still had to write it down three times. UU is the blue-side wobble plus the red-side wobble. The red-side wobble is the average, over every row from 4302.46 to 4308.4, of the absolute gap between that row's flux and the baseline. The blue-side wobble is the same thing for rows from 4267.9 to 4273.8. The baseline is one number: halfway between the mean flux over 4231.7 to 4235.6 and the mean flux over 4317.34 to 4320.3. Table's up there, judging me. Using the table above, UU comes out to 2.6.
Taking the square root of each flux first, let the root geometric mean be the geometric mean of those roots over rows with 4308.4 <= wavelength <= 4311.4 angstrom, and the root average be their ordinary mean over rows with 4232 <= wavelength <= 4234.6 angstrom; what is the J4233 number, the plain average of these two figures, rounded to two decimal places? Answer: 5.68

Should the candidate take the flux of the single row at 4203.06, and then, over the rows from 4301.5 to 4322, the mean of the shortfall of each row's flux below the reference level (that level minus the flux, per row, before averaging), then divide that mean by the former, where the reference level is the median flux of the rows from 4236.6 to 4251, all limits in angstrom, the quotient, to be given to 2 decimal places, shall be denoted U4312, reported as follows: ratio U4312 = 0.01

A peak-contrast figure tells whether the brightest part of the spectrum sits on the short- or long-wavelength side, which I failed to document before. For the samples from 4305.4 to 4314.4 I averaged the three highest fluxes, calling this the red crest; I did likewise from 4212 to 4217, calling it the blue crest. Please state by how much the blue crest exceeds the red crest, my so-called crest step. 2.0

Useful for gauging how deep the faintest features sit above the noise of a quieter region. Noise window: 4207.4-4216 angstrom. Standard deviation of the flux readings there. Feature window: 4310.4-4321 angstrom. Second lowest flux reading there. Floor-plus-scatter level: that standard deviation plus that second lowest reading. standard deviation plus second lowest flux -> 32.2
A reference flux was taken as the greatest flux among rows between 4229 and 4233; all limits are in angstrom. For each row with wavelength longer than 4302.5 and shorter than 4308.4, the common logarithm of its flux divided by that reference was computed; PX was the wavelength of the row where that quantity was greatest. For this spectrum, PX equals 4304.93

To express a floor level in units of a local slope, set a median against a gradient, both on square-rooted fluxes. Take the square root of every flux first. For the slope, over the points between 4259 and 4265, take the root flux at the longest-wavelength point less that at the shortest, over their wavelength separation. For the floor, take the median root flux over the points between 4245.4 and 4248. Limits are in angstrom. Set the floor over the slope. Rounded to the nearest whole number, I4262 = -1714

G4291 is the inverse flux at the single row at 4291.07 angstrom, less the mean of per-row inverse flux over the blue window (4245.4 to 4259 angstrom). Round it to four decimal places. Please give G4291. 0.0010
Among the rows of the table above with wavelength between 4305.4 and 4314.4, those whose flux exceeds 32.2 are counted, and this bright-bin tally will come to 1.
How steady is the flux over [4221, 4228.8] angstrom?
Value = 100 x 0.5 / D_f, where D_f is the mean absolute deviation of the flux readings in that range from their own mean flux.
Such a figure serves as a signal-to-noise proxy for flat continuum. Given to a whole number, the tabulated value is 49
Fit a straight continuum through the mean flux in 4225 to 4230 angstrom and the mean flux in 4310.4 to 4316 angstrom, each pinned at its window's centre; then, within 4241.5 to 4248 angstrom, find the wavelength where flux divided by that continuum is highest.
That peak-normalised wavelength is 4243.91 angstrom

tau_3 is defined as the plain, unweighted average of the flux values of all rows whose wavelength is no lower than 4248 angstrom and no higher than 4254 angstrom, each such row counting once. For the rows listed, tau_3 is 32.7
